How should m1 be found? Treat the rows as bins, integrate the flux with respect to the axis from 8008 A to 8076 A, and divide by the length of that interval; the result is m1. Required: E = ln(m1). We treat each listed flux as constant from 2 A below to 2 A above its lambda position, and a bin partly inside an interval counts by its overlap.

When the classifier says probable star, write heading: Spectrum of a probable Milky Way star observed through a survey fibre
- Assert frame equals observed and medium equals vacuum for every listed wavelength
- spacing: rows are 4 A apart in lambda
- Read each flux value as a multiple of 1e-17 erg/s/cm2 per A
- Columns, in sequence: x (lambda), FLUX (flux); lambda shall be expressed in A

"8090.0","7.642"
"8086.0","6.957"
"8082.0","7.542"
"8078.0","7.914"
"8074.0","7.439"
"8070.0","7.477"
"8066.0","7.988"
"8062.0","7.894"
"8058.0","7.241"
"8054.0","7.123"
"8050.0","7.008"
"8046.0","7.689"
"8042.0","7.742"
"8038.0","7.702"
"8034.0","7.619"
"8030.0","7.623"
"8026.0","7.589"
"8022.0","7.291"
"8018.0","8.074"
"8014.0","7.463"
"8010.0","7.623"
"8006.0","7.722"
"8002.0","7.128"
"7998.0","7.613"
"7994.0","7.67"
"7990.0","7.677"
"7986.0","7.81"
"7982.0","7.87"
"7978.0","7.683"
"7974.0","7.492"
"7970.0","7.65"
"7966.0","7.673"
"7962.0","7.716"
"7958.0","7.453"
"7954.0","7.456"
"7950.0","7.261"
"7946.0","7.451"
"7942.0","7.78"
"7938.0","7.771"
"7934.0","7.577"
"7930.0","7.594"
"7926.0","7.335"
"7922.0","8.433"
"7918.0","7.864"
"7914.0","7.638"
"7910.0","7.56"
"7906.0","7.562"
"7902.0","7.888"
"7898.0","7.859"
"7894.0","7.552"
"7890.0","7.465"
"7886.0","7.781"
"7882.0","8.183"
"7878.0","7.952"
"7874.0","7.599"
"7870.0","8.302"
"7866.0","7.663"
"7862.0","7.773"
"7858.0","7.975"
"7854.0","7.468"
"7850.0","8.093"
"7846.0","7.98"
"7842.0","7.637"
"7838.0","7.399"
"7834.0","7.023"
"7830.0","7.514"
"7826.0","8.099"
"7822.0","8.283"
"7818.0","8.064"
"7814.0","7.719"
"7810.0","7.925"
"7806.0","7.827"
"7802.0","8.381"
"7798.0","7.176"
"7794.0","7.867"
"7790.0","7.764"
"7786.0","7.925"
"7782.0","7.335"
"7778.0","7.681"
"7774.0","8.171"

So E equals 2.02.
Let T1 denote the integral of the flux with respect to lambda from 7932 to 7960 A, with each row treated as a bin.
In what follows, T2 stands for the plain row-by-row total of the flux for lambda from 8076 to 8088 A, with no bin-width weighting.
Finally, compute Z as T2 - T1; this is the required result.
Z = -189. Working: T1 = 211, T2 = 22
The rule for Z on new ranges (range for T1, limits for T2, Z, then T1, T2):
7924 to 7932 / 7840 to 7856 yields -29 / 60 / 31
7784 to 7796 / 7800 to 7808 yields -78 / 94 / 16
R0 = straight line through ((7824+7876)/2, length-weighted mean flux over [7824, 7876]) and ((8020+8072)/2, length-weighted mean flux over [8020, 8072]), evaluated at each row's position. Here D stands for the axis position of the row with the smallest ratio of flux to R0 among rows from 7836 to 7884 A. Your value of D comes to 7838.0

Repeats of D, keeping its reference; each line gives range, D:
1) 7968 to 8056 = 8050.0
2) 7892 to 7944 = 7926.0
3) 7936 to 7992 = 7950.0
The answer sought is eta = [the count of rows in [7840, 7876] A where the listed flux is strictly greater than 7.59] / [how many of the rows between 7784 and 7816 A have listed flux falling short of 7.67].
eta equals 8.0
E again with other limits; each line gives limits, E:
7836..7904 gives 2.05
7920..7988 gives 2.03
